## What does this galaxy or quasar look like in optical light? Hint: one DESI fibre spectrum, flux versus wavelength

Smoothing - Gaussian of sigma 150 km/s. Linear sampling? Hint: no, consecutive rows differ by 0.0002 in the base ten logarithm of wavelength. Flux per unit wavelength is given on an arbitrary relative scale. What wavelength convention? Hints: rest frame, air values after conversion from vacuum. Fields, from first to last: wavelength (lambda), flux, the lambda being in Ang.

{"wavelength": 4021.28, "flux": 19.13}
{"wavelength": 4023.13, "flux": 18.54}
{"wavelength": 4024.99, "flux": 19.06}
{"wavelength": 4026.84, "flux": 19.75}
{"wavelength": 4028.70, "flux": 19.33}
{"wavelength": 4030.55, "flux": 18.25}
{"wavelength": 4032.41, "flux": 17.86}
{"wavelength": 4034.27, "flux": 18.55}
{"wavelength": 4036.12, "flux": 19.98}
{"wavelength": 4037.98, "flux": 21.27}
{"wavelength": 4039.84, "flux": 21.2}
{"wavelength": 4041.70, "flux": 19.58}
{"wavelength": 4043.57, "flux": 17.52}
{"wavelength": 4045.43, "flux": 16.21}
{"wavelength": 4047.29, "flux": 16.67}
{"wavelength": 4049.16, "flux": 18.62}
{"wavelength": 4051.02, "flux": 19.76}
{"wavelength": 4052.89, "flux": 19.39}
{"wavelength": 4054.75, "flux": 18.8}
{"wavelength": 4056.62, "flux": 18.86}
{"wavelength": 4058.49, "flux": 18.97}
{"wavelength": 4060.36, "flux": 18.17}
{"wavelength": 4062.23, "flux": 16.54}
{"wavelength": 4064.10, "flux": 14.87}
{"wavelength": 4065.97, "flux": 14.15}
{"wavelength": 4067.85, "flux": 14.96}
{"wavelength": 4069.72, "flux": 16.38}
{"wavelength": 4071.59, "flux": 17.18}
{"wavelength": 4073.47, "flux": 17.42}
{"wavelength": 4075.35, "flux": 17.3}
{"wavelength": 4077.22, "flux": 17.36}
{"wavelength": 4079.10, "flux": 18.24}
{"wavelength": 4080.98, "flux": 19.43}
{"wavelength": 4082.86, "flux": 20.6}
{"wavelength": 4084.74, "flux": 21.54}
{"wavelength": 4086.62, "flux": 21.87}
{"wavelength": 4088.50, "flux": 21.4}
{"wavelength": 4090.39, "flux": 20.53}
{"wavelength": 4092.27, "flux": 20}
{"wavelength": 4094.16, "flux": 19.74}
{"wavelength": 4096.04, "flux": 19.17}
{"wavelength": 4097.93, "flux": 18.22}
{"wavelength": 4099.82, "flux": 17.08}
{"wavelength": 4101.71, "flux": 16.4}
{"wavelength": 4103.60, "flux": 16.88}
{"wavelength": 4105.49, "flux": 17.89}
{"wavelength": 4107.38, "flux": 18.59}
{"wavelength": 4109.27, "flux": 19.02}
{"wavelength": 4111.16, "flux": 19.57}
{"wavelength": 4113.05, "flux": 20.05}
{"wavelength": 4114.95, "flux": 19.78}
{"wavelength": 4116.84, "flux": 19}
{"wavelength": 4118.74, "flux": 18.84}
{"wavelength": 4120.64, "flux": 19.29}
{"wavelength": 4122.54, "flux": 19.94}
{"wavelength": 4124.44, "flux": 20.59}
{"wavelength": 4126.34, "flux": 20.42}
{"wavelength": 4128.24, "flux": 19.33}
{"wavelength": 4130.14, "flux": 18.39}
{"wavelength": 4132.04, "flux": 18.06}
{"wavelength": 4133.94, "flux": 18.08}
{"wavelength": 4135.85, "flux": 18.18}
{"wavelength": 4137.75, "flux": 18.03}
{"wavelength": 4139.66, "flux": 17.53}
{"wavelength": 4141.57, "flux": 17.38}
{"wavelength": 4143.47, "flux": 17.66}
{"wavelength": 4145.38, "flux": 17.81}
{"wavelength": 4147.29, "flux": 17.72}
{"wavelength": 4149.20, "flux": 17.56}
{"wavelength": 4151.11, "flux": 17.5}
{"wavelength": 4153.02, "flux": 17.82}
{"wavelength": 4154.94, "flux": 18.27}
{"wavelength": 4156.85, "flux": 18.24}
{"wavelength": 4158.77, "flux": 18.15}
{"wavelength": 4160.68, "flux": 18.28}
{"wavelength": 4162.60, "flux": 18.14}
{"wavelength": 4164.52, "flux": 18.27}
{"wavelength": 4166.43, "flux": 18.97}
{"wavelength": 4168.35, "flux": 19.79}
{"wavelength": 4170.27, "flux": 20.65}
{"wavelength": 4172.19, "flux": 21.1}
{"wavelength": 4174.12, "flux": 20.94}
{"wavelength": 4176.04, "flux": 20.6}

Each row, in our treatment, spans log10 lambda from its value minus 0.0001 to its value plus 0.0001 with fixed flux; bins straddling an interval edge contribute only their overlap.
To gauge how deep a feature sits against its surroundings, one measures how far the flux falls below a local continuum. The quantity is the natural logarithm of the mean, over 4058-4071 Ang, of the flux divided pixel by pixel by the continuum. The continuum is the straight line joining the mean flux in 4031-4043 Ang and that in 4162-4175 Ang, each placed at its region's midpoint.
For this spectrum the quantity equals -0.19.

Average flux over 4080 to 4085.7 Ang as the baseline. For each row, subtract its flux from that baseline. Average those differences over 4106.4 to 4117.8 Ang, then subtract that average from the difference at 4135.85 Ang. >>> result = 1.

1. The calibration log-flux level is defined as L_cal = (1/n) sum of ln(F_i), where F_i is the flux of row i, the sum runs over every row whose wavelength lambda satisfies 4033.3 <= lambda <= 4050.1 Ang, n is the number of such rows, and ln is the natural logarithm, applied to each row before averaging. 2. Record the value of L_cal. 2.93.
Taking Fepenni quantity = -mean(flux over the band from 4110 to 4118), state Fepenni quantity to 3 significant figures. -19.6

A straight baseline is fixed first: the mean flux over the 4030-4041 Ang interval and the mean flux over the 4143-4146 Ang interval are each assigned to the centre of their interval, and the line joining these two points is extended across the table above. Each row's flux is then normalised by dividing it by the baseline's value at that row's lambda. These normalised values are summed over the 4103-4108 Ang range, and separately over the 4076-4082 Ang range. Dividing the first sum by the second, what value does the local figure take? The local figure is 0.99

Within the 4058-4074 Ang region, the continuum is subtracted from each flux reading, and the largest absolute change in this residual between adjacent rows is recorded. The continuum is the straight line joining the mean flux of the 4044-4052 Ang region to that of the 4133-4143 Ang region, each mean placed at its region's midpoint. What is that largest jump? 1.67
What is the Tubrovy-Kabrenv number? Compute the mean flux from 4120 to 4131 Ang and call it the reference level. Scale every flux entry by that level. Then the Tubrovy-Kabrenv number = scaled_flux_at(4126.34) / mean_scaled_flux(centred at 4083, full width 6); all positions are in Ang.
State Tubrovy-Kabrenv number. 0.99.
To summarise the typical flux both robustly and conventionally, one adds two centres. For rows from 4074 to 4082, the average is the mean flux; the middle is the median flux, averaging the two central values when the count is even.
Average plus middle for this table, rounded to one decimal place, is 35.9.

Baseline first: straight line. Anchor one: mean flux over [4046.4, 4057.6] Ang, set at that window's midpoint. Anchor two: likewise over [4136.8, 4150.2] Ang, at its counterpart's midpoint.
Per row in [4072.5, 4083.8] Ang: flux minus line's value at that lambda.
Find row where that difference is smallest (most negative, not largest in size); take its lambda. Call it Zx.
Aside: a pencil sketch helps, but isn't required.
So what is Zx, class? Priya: 4075.35 Ang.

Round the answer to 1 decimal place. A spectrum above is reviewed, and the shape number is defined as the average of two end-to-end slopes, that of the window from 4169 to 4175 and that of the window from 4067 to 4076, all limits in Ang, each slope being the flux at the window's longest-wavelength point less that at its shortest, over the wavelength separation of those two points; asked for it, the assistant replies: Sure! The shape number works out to 0.2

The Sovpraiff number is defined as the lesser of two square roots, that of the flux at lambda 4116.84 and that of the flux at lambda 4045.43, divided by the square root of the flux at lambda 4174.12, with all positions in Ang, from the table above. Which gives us 0.88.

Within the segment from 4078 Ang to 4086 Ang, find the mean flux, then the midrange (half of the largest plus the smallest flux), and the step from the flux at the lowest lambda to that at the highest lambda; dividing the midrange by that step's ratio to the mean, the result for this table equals 120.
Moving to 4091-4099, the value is -207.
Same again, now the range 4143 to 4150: -3128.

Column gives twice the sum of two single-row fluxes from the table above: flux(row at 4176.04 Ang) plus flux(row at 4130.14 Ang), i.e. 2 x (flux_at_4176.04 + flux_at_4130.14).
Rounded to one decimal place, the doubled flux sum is 78.0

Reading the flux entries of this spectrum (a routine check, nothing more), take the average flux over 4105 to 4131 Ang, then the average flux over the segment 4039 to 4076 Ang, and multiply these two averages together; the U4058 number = 341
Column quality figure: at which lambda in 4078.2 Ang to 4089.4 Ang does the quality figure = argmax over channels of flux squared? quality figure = 4086.62 Ang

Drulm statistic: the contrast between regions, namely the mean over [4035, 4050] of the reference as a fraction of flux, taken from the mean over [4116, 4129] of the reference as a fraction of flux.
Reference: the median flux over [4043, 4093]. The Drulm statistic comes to -0.05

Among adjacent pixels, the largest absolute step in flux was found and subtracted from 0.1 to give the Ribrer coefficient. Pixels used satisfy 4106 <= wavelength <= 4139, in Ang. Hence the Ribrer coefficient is -0.99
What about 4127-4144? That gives -0.84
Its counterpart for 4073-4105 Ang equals -1.09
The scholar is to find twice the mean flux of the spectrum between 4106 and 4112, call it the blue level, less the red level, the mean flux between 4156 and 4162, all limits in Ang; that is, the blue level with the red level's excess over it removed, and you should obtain 20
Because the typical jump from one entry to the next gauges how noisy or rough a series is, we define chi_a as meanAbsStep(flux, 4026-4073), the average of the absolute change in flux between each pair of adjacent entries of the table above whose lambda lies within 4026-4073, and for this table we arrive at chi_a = 1.0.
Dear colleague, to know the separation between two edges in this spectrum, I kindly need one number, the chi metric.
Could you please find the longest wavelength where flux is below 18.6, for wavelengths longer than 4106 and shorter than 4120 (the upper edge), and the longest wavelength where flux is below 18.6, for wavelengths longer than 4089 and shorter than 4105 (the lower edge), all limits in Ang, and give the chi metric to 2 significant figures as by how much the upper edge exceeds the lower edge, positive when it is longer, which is 3.8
